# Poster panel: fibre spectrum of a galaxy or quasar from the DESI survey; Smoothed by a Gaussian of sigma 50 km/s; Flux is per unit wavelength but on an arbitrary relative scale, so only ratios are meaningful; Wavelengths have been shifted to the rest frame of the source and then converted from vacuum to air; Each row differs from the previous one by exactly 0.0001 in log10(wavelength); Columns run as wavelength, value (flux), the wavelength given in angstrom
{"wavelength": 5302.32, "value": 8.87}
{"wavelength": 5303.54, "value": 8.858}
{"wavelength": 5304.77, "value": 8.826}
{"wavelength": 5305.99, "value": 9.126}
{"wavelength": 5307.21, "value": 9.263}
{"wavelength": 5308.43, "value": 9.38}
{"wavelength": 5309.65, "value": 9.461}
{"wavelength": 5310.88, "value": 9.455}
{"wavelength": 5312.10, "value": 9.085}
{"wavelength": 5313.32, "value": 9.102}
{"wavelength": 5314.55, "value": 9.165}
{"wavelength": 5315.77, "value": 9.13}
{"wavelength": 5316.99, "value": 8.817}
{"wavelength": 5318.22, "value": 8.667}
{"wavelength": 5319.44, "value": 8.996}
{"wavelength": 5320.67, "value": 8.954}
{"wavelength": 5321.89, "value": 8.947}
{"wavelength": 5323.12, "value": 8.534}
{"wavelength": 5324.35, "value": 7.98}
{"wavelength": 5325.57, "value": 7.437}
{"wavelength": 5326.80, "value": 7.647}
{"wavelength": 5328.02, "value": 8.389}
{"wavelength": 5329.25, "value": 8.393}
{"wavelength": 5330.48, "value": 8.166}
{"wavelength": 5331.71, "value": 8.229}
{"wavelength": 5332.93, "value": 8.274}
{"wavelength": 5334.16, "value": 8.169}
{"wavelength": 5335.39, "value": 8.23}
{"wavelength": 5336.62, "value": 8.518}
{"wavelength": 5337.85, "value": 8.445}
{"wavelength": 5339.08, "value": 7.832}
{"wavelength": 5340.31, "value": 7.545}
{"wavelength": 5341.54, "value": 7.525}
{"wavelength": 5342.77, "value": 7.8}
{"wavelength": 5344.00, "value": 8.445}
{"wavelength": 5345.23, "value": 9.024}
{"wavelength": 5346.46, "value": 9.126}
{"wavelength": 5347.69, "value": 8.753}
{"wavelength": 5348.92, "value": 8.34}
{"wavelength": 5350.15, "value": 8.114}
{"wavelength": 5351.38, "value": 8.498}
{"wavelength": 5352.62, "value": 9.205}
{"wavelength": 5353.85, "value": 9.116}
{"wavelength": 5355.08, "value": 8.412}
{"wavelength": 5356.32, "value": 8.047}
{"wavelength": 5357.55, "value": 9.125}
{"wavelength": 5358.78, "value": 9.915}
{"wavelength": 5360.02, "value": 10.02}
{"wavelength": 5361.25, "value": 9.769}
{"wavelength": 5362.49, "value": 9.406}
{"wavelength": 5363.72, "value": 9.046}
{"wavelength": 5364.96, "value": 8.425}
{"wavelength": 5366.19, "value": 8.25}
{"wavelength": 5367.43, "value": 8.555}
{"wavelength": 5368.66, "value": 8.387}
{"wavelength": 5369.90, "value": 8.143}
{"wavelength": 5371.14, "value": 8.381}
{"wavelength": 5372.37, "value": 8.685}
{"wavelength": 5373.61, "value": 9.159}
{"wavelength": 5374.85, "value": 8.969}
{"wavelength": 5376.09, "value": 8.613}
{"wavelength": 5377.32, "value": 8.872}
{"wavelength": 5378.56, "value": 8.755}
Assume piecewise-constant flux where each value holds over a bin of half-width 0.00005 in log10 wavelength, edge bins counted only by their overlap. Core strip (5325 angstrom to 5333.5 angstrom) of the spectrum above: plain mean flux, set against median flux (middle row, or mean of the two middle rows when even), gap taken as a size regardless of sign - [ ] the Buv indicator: 0.15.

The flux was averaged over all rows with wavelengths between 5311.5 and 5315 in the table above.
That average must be 9.1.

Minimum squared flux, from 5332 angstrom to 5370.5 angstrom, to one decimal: 56.6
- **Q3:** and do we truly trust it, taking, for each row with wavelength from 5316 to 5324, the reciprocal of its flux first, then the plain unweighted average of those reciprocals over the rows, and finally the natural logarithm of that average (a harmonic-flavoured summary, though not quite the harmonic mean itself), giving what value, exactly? -2.18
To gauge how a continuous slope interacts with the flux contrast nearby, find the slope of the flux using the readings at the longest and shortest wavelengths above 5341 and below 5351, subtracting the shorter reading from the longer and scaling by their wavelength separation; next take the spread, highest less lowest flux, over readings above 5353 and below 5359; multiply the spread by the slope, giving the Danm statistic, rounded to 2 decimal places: 0.13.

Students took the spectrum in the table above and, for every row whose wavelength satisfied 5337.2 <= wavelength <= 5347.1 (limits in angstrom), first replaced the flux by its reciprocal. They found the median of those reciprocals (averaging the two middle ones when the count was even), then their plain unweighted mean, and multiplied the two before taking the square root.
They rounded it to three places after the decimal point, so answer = 0.123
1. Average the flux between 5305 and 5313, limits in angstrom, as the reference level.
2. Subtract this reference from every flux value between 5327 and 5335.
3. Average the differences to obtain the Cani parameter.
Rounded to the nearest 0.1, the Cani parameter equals -1.0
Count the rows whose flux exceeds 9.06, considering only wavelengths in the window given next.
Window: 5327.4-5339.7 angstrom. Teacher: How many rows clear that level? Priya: 0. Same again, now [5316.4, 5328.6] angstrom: 0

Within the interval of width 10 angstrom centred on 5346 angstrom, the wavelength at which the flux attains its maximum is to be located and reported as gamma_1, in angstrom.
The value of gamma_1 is 5346.46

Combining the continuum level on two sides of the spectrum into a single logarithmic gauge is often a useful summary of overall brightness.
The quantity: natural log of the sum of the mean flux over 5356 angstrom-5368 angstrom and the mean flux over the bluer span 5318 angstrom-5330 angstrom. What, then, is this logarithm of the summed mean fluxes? 2.86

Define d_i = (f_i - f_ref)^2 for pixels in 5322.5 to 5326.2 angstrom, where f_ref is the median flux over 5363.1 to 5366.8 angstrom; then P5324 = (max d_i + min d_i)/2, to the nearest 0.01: 0.49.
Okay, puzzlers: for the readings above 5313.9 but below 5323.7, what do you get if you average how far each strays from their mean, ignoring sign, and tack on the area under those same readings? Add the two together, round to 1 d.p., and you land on 87.4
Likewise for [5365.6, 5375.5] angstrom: 85.0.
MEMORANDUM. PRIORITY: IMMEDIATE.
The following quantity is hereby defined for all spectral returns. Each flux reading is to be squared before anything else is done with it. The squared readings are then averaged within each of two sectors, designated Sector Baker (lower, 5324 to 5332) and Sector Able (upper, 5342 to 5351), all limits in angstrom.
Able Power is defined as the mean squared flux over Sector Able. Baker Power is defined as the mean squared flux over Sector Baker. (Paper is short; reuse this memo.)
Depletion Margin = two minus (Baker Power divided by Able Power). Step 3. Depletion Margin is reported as 1.11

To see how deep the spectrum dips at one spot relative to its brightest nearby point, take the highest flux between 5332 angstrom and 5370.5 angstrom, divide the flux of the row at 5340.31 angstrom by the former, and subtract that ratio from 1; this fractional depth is 0.25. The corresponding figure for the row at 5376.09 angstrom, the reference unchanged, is 0.14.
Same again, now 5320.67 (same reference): 0.11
